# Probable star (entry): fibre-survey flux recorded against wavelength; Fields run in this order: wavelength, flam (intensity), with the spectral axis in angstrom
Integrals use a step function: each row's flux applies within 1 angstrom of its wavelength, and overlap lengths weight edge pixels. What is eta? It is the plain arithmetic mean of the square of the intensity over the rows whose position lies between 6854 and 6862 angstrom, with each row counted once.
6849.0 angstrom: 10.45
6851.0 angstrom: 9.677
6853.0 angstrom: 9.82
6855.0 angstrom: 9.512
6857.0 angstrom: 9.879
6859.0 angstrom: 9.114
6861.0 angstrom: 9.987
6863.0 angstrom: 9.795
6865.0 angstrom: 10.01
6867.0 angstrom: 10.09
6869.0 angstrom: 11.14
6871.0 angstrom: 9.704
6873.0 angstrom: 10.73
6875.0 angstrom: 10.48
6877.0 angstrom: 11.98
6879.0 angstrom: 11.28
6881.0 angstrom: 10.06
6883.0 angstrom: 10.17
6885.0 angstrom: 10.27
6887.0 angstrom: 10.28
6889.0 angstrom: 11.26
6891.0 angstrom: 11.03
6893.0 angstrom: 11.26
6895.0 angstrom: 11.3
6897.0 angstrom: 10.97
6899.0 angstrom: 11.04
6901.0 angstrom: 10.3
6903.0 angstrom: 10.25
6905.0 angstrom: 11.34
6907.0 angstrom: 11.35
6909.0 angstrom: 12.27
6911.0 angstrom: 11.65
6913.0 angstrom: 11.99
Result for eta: 93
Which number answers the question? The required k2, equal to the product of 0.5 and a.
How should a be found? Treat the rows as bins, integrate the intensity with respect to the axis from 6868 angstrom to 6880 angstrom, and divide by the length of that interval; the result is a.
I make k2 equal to 5.44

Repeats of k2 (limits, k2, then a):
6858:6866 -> 4.86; 9.7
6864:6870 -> 5.21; 10.4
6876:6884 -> 5.44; 10.9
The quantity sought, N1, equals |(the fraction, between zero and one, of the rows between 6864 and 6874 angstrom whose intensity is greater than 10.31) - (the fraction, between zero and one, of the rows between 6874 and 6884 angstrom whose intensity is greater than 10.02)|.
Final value 0.60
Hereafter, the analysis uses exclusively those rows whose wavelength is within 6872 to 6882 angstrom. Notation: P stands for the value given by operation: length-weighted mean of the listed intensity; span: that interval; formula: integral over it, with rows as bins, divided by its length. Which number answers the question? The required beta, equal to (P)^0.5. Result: 3.30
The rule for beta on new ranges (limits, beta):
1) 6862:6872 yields 3.19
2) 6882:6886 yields 3.20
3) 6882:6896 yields 3.29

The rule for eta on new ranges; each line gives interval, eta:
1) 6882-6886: 104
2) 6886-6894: 120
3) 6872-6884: 117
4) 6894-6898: 124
